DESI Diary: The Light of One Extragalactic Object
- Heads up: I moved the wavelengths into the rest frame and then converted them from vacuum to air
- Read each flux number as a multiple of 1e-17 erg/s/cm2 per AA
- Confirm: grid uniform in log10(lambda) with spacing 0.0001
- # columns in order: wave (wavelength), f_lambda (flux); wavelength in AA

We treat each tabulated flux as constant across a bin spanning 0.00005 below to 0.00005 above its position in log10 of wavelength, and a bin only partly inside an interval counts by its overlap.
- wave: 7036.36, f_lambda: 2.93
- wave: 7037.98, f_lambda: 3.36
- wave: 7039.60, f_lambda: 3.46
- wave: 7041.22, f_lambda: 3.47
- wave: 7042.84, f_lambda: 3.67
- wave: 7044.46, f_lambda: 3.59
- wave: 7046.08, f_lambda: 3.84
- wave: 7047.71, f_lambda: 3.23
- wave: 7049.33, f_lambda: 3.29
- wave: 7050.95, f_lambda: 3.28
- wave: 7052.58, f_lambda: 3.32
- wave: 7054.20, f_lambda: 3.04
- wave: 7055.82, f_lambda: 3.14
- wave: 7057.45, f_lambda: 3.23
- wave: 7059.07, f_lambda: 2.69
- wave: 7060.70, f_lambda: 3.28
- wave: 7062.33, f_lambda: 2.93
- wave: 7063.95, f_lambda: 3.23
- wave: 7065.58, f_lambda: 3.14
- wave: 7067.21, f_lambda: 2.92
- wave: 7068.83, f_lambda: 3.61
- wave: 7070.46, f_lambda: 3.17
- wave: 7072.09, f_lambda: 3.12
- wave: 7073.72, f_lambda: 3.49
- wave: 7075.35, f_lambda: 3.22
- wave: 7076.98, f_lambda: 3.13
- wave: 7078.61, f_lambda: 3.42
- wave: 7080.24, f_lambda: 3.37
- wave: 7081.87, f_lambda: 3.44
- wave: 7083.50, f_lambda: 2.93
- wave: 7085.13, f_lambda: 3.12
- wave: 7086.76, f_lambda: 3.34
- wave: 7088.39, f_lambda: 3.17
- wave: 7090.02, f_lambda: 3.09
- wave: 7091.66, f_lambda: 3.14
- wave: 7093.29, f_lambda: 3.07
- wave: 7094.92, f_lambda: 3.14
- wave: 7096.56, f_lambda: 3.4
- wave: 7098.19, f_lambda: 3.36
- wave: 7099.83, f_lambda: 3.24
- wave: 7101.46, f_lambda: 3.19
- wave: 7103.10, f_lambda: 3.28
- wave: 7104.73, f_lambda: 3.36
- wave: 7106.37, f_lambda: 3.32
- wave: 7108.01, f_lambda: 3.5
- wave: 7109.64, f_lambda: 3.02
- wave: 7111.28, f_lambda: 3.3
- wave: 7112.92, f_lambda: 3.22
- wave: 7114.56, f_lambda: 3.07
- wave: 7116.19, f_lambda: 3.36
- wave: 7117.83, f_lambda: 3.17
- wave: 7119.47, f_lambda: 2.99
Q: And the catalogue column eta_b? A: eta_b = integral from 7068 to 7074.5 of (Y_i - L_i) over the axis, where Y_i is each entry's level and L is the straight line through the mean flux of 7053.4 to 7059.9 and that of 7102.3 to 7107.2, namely 1.5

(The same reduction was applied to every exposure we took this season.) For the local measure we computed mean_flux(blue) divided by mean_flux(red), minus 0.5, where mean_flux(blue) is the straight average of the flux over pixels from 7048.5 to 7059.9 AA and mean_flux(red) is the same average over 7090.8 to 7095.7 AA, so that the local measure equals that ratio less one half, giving 0.51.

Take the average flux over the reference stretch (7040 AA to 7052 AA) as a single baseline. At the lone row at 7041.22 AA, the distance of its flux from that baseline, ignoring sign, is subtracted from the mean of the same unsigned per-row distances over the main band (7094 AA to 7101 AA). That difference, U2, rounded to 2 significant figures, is 0.19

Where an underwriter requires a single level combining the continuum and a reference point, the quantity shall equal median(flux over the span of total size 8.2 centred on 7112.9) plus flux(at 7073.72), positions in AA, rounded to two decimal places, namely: 6.71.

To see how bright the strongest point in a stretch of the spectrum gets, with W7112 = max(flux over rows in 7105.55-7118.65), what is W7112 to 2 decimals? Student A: 3.50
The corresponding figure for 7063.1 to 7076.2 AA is 3.61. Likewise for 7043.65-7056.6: 3.84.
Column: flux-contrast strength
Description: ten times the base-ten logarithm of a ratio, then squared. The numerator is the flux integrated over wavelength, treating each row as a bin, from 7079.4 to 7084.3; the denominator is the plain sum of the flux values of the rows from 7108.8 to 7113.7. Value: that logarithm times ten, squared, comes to 4.9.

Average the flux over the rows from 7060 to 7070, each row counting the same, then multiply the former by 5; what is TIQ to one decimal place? 15.9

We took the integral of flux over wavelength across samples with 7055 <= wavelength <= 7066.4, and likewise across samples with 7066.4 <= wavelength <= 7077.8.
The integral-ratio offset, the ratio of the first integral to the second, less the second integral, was -35.95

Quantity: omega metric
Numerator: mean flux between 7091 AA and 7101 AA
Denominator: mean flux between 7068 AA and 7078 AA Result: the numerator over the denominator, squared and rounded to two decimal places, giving 0.96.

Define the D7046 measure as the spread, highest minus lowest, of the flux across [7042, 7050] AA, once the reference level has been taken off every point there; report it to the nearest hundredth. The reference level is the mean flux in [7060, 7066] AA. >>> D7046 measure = 0.61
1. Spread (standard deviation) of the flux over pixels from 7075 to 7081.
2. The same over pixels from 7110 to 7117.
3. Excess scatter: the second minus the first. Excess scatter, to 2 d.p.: -0.01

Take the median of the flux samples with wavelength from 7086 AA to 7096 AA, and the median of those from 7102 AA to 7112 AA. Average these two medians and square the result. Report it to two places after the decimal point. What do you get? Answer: 10.40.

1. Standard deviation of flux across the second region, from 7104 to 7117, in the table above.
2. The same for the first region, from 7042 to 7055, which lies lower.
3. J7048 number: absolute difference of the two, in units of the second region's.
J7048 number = 0.67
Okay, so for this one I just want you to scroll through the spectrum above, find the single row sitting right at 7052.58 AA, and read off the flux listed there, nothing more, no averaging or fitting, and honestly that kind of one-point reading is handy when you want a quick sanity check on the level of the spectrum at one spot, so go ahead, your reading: 3.32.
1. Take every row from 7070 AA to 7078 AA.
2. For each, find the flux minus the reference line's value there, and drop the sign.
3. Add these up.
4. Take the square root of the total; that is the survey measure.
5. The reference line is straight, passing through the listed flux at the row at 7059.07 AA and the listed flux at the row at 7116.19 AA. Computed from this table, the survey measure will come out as 1.3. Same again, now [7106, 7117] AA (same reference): 1.0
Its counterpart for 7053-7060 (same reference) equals 1.2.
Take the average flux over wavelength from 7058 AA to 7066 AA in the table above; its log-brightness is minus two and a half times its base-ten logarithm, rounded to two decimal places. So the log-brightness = -1.21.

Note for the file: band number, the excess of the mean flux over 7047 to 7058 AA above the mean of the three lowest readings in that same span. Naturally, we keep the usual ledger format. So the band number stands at 0.08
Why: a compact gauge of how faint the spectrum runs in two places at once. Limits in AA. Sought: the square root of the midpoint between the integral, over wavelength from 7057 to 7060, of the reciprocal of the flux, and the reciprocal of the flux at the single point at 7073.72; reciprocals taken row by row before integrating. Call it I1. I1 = 0.8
